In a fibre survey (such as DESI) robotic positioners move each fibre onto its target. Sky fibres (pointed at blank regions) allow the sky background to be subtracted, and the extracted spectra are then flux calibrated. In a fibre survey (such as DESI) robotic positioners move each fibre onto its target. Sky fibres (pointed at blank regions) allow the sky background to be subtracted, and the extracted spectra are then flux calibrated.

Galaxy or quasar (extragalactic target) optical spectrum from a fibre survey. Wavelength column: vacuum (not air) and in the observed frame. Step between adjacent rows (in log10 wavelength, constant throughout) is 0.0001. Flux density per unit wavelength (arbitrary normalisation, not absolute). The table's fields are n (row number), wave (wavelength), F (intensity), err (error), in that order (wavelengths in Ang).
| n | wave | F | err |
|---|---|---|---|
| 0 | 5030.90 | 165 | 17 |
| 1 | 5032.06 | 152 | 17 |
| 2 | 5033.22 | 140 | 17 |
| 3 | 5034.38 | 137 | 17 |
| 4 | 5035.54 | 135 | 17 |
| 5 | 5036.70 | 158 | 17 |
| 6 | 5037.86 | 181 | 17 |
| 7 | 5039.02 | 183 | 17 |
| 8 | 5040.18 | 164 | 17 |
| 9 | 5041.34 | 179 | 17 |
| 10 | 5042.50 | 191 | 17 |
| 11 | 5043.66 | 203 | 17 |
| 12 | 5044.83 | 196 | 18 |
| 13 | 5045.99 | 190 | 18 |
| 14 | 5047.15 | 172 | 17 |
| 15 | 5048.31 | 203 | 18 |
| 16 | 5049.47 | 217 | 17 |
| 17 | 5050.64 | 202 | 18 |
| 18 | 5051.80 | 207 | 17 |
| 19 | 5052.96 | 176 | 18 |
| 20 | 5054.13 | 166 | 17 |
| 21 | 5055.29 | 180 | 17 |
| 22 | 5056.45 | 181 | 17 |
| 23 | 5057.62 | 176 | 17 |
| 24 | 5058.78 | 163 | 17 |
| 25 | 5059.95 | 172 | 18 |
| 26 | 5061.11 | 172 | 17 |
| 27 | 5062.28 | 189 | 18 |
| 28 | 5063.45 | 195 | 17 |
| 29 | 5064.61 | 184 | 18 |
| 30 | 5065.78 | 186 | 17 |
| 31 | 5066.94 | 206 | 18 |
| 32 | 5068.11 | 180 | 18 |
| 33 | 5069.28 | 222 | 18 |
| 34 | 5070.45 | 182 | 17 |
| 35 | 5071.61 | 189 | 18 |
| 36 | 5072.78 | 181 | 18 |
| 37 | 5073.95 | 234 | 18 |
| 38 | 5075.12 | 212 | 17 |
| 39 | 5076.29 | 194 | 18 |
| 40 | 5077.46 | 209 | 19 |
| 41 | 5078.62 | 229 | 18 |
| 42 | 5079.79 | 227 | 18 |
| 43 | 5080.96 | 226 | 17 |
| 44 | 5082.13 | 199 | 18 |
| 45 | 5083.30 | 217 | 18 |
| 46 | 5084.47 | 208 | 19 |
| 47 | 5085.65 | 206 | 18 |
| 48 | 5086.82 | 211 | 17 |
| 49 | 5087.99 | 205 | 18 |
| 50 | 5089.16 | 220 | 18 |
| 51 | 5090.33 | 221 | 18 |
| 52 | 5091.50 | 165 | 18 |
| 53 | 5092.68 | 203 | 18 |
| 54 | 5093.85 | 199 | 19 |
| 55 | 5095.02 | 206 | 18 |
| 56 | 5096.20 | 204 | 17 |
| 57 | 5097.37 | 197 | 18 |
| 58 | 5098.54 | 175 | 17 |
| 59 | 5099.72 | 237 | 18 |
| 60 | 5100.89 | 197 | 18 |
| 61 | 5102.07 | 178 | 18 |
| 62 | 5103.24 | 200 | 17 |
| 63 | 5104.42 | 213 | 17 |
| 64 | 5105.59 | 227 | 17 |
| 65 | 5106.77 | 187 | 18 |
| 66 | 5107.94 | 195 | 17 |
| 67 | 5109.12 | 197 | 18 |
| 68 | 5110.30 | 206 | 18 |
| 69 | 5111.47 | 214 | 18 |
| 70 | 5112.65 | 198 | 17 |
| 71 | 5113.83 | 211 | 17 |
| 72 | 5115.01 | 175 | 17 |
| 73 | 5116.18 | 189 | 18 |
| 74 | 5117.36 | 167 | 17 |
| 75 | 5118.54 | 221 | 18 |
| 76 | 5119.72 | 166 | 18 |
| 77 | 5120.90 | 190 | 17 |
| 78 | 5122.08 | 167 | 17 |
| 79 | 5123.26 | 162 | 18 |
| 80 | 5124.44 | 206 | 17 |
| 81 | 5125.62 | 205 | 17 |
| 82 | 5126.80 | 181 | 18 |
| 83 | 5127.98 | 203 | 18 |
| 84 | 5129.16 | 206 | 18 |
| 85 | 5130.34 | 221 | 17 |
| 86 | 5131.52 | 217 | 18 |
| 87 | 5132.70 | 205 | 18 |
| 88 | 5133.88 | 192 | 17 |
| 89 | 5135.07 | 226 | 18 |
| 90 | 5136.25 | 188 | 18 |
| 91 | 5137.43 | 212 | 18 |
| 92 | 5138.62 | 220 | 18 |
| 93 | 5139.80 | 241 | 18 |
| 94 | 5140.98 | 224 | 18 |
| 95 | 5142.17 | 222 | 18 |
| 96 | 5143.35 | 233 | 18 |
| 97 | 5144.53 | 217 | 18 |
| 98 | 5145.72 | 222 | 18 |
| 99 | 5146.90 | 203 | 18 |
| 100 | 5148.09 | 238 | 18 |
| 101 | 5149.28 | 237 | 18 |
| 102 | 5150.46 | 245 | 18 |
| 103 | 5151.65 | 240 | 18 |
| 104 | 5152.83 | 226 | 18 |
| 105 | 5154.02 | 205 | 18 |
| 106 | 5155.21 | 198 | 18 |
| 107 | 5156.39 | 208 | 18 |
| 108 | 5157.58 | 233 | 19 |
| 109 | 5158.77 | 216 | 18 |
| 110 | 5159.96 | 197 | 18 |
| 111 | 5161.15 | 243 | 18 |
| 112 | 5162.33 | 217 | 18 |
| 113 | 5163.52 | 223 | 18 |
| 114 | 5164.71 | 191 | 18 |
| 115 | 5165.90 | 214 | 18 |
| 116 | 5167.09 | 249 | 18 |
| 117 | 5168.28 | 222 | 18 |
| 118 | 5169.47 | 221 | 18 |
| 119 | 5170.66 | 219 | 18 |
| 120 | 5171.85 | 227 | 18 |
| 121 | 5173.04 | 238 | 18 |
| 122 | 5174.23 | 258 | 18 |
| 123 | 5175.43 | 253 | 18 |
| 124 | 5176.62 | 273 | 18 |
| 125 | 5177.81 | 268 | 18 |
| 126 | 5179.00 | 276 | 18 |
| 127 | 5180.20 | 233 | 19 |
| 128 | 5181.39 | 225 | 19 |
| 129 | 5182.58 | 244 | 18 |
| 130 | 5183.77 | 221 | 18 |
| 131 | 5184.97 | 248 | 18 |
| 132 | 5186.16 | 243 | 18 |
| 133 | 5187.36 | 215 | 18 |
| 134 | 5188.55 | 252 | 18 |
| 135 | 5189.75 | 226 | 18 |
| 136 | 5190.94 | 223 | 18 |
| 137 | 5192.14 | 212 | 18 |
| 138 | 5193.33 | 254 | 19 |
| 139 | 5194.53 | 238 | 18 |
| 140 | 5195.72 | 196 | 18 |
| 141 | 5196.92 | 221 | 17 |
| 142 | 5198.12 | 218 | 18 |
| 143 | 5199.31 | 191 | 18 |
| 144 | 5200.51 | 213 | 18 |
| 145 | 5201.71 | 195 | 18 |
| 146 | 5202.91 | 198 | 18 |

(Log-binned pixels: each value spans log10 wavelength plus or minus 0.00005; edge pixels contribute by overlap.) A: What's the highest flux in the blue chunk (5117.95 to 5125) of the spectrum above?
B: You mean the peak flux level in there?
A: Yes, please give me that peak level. 221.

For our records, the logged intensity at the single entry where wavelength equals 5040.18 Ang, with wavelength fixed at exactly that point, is 164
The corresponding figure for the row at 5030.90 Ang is 165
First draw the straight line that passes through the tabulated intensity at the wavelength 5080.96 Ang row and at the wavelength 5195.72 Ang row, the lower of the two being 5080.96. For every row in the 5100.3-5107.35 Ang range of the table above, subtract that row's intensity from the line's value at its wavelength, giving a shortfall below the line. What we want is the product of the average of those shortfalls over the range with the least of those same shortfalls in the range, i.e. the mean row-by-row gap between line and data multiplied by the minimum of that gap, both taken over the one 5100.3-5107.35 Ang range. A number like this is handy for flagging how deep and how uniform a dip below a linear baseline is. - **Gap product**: -146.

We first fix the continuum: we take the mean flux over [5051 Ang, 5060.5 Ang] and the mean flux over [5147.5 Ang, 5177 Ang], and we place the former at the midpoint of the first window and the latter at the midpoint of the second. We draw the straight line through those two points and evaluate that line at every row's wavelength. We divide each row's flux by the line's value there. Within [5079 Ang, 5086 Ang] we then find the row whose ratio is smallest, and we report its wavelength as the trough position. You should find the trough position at 5082.13 Ang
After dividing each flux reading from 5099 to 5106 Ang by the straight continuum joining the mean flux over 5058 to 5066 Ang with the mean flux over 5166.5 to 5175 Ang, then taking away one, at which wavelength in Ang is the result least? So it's 5102.07 Ang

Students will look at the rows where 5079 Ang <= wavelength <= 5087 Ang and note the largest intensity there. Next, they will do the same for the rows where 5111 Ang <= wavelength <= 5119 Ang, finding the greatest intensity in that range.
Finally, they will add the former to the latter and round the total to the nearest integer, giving 448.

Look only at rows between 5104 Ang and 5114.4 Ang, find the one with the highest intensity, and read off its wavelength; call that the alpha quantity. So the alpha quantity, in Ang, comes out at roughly 5105.59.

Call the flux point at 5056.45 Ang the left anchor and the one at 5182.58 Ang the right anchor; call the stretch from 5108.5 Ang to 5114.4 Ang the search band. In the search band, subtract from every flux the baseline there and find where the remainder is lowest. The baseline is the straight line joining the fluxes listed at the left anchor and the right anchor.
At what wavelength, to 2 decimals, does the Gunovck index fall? 5112.65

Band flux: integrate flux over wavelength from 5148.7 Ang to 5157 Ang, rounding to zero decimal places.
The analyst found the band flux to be 1850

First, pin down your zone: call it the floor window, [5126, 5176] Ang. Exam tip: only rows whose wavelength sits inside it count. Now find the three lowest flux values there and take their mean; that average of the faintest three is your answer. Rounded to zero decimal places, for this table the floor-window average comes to 187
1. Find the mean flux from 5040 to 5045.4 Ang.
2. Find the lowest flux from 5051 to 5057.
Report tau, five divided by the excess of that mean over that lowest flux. 0.2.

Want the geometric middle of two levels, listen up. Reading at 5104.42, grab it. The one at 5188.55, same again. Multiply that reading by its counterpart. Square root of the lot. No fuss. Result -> 232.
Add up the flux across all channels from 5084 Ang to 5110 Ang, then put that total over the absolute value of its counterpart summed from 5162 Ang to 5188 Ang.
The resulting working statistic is 0.86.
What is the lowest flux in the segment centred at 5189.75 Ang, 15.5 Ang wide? 196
